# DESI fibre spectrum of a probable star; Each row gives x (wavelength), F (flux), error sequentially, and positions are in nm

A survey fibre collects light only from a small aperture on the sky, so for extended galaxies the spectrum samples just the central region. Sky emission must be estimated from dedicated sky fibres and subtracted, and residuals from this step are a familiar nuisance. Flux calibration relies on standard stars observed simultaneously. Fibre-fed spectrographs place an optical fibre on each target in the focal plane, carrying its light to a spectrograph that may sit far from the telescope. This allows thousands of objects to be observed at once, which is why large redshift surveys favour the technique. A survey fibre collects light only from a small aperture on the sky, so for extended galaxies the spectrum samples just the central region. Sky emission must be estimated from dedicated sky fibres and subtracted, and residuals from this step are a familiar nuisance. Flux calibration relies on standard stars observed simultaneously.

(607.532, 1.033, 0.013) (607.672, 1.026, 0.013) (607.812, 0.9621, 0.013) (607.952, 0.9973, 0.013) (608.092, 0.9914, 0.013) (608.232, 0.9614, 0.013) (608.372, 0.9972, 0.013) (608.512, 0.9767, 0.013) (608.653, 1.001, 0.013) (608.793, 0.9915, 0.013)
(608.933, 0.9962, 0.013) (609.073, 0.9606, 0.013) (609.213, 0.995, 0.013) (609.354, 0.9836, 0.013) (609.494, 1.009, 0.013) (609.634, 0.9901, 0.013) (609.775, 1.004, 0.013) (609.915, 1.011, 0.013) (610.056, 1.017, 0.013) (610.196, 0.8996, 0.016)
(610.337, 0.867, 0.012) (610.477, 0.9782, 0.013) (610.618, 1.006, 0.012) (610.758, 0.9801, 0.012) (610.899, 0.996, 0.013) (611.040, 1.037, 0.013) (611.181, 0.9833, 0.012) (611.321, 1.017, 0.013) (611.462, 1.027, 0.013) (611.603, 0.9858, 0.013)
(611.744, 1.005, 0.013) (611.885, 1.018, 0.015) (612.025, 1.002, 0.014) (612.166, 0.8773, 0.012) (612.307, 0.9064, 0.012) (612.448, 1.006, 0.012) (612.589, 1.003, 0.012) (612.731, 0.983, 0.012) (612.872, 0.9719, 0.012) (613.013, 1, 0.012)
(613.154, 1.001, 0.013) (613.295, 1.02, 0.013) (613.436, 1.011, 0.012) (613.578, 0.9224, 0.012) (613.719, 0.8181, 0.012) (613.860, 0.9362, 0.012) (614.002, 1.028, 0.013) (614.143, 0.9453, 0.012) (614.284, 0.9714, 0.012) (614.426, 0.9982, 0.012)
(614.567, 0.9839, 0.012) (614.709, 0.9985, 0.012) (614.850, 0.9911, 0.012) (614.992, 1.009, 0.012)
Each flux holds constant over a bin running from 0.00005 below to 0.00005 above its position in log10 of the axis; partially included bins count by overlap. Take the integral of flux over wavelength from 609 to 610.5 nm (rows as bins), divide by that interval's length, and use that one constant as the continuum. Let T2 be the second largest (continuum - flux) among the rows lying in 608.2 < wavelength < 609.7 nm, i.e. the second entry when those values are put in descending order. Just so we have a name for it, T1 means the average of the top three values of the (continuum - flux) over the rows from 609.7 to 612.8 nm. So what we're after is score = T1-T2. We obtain 0.08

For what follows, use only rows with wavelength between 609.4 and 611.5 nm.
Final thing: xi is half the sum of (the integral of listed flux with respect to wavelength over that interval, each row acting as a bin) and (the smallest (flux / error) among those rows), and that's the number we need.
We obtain 29.1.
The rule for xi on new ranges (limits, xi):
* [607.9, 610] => 38.0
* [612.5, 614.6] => 35.1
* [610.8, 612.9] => 35.0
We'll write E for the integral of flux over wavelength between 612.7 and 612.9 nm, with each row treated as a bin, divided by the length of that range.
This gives 0.98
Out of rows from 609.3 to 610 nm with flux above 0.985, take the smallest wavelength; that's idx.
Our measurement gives 609.494 nm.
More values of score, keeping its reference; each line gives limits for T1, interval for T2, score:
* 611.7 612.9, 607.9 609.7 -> 0.04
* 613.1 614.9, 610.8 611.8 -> 0.09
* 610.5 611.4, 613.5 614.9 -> -0.06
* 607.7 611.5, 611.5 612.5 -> 0.00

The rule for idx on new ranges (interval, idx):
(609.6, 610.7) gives 609.634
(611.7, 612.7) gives 611.744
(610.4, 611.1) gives 610.618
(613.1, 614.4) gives 613.154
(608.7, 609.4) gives 608.793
